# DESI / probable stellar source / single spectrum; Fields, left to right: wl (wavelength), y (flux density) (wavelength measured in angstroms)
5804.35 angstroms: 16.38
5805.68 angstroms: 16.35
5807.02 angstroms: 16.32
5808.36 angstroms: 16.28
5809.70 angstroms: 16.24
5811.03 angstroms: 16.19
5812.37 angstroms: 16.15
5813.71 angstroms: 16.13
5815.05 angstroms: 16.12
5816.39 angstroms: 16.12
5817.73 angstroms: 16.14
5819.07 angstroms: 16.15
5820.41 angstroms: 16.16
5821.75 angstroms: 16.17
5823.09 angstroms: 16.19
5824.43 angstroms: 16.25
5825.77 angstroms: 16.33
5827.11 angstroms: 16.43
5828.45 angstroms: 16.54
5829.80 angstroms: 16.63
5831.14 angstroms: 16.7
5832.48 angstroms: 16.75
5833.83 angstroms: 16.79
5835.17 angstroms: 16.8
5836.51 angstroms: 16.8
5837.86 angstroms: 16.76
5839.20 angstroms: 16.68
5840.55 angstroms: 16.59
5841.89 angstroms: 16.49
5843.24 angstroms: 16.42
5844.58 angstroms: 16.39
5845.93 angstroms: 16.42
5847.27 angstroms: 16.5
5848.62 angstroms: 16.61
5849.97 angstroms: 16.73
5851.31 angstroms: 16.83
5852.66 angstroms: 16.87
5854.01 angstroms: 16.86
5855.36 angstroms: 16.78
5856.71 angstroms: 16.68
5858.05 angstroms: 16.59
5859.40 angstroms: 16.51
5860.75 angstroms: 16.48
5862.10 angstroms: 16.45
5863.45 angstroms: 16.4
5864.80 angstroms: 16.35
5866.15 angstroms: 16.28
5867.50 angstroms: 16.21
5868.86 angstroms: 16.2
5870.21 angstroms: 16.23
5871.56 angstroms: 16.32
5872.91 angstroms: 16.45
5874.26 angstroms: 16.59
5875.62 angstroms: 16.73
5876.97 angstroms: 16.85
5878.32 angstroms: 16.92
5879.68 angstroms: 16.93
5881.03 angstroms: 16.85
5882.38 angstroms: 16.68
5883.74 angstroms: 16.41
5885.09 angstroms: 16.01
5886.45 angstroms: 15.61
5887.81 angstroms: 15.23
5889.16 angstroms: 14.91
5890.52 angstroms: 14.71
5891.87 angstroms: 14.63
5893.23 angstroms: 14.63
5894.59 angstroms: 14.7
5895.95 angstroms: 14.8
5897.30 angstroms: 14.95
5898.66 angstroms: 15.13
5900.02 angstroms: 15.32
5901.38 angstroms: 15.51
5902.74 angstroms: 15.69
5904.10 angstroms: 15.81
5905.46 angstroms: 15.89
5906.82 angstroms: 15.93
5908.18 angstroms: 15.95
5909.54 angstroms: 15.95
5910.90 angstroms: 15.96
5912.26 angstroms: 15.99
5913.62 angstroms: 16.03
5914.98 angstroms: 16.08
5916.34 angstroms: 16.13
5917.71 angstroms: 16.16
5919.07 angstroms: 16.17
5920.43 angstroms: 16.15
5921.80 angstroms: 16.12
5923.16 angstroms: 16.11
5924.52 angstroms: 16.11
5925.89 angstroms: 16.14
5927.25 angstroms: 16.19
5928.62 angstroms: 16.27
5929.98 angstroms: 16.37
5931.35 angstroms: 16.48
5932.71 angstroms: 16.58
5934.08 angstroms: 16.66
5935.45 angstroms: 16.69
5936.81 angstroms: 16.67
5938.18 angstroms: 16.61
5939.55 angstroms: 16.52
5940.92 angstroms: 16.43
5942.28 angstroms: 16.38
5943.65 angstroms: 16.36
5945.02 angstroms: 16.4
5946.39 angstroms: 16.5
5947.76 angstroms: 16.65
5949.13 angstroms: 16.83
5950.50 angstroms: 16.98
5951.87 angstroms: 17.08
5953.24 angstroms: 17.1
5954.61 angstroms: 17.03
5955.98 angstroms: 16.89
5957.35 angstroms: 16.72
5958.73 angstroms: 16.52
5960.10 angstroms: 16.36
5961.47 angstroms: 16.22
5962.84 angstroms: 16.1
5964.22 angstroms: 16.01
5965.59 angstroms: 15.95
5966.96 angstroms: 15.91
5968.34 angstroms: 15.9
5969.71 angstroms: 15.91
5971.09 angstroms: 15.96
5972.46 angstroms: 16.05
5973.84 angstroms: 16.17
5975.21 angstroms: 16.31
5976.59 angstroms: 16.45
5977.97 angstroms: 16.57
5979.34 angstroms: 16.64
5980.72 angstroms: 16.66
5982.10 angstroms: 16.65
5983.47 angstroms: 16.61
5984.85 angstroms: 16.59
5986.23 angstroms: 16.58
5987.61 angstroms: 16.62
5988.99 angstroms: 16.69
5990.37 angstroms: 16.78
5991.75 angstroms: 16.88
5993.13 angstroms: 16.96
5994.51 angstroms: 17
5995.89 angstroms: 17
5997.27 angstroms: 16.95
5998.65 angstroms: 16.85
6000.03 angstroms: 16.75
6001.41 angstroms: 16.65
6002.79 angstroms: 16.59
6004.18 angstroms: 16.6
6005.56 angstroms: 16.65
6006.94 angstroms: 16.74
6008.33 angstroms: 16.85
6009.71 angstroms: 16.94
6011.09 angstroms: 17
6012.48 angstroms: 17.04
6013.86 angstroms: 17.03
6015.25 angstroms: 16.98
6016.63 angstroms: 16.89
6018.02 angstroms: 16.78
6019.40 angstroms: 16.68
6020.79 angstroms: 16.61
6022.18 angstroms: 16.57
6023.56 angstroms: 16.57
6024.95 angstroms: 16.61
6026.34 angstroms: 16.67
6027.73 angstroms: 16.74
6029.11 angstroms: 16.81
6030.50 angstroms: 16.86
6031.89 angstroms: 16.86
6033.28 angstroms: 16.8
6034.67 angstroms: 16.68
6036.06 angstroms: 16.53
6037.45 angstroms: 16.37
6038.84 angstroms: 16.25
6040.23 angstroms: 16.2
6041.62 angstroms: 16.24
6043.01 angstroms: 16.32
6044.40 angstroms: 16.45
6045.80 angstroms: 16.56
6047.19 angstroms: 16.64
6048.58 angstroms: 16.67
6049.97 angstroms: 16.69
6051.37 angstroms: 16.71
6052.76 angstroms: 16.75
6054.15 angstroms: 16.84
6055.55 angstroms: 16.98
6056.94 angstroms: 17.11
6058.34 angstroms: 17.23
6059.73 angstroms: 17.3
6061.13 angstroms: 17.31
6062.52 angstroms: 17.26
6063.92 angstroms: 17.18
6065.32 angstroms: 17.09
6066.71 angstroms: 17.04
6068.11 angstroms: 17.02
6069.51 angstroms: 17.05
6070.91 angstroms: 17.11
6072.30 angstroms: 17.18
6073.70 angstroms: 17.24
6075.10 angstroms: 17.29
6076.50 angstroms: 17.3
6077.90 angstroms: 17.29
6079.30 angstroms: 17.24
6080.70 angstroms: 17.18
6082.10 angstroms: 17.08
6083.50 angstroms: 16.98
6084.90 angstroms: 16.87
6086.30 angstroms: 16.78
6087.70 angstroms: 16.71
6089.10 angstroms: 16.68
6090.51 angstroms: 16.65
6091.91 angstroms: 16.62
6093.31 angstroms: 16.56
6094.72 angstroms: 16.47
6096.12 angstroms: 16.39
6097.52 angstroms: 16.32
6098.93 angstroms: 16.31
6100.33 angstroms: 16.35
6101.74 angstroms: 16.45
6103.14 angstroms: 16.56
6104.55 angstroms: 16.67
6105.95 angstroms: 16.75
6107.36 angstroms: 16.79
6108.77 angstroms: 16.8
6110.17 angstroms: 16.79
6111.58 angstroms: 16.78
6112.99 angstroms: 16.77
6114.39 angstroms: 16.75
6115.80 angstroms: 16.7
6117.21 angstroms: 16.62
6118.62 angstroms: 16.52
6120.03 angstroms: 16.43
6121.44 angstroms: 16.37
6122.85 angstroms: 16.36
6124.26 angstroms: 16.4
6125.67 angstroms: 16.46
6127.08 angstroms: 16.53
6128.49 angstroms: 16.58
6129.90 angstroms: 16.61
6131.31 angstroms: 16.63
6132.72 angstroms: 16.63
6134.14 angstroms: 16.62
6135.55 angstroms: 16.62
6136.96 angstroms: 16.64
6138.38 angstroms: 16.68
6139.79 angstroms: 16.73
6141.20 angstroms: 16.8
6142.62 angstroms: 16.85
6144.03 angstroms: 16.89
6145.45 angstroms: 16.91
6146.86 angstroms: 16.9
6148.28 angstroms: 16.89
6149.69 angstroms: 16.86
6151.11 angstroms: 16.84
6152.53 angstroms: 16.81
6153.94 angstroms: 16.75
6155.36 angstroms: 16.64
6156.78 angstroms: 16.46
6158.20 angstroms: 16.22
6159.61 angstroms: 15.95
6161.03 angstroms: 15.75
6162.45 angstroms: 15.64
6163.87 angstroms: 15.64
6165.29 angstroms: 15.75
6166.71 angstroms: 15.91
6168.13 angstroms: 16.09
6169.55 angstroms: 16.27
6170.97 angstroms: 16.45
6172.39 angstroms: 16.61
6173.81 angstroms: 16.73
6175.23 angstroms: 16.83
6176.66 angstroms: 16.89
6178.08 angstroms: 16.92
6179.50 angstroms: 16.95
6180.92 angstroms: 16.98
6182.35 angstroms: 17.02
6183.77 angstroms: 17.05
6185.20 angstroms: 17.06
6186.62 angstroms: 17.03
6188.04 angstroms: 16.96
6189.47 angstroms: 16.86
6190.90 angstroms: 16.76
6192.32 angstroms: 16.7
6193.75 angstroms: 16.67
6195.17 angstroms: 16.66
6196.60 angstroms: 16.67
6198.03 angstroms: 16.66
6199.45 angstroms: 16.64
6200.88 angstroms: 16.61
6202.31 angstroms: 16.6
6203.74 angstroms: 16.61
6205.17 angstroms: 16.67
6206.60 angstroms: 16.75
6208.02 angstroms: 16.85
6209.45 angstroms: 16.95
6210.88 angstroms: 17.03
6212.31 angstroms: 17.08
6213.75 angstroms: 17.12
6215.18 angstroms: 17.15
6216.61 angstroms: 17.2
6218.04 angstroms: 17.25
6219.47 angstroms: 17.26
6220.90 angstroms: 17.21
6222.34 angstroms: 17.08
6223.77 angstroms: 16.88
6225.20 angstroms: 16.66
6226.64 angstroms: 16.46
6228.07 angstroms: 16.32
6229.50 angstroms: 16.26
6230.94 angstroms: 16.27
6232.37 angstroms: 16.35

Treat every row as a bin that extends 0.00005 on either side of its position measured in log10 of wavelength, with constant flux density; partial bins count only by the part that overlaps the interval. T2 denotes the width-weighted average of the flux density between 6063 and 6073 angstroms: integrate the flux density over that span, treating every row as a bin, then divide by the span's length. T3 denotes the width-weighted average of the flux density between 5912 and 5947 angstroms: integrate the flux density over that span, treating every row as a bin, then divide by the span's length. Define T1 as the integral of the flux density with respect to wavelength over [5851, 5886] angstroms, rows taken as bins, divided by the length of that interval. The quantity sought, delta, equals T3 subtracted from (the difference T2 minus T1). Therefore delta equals -15.8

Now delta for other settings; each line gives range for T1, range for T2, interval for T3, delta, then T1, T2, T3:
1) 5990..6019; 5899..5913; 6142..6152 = -17.9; 16.9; 15.78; 16.9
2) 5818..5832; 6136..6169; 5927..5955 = -16.5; 16.4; 16.46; 16.6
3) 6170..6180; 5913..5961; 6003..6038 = -17.0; 16.8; 16.47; 16.8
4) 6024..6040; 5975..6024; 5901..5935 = -16.0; 16.6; 16.75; 16.1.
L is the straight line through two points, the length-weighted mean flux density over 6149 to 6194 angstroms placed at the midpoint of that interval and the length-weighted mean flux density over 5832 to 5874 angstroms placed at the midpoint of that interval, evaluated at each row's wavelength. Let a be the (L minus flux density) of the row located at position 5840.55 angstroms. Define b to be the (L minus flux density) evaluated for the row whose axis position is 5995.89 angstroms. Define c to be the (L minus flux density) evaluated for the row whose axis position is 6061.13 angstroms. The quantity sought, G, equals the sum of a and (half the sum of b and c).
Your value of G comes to -0.6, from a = -0.04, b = -0.4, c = -0.8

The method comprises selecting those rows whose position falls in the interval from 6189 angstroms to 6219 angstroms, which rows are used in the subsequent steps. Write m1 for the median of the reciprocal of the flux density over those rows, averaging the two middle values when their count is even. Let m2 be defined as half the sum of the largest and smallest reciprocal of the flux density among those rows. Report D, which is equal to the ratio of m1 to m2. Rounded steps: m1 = 0.0597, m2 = 0.0591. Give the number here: 1.010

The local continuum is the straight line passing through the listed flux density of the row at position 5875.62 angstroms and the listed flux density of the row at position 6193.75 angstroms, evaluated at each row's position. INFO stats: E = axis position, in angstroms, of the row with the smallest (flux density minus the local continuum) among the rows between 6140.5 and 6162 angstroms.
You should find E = 6161.03 angstroms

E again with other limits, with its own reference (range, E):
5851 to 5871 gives 5868.86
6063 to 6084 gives 6083.50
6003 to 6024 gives 6022.18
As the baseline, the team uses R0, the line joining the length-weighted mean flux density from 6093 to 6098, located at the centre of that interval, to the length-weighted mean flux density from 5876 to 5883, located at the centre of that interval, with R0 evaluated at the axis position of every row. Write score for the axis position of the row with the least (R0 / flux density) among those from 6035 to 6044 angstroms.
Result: 6036.06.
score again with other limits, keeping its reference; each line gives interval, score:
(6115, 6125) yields 6115.80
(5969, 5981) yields 5980.72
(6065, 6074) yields 6073.70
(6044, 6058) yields 6056.94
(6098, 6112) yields 6108.77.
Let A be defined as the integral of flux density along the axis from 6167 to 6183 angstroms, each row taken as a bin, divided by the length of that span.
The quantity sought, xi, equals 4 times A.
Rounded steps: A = 16.7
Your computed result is 66.7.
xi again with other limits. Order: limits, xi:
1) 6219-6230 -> 67.1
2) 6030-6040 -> 66.4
